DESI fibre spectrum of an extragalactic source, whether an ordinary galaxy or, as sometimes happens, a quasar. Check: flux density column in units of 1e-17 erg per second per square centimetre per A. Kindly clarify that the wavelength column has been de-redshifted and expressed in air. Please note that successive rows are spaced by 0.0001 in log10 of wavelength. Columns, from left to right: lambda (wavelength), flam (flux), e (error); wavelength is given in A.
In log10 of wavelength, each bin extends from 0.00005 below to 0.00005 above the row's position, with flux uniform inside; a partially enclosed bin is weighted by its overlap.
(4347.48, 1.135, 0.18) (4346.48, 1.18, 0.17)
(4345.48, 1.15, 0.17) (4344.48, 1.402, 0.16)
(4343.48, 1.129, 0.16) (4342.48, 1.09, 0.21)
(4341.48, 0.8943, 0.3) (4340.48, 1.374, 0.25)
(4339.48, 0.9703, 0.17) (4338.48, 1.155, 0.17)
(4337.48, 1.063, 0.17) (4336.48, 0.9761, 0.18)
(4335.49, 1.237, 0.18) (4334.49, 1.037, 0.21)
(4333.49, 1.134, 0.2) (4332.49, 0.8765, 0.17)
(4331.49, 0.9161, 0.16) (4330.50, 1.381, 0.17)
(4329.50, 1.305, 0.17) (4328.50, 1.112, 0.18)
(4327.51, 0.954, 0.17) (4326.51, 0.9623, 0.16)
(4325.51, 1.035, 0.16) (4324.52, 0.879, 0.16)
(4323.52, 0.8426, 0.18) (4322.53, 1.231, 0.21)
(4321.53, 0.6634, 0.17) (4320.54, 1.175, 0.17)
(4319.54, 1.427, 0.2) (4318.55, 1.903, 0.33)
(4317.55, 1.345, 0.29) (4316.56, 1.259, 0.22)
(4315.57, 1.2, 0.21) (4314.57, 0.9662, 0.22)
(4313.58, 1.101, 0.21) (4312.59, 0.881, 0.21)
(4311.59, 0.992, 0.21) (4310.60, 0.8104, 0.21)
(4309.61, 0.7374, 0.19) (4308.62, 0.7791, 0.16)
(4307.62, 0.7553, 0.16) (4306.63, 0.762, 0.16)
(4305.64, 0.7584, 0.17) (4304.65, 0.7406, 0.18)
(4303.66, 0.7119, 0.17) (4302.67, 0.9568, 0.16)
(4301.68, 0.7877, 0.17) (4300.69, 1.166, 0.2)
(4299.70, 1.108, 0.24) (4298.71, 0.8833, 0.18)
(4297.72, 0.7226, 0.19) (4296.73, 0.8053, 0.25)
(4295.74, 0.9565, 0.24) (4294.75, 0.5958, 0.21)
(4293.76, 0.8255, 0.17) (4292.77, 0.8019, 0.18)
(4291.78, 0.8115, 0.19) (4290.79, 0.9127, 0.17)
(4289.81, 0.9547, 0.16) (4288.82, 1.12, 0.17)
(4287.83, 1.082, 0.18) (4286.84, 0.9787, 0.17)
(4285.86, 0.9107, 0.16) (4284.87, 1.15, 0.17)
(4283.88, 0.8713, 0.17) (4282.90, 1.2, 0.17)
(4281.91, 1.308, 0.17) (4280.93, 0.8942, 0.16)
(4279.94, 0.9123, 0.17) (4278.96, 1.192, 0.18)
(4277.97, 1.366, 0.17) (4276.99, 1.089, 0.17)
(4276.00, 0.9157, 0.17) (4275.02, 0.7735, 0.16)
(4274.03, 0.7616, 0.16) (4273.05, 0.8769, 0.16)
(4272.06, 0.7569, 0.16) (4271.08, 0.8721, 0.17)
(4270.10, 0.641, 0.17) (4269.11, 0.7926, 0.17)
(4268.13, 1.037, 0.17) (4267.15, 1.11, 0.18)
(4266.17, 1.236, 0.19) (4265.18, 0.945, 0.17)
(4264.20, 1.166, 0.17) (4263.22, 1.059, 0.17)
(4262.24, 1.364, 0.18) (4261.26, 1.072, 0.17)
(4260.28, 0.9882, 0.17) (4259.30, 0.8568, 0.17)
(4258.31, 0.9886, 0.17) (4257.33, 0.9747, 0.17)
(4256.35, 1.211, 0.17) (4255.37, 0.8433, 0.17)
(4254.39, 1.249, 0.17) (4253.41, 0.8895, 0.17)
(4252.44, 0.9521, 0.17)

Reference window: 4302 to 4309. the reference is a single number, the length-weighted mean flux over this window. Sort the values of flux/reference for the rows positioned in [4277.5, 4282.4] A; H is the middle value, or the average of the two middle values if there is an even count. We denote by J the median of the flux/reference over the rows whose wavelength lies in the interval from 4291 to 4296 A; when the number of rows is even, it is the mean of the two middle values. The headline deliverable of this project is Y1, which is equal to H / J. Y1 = 1.47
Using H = 1.53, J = 1.04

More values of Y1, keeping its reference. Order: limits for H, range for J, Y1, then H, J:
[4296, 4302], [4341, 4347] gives 0.74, 1.08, 1.46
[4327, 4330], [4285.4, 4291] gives 1.15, 1.42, 1.24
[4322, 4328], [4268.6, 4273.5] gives 1.21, 1.23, 1.02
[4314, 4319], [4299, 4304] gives 1.32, 1.61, 1.23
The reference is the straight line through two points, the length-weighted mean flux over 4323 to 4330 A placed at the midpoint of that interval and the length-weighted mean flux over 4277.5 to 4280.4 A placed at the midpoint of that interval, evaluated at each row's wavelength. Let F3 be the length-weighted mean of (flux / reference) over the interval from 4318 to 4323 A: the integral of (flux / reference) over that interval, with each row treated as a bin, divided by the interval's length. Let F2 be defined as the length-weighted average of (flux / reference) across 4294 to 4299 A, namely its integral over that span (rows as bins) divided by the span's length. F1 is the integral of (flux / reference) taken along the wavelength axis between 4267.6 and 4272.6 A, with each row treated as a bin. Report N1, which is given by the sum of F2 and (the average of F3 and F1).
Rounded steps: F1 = 3.5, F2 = 0.72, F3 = 1.24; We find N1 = 3.1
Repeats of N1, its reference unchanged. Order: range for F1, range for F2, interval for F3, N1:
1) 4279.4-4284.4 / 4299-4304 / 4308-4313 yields 3.5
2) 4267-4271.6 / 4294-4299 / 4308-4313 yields 2.8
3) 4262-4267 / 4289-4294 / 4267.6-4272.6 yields 3.5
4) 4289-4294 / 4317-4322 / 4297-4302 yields 3.6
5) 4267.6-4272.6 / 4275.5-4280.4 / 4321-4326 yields 3.1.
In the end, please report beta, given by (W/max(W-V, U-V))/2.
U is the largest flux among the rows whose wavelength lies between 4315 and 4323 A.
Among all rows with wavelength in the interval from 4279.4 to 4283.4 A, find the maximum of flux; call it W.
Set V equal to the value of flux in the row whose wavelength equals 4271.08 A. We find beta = 0.6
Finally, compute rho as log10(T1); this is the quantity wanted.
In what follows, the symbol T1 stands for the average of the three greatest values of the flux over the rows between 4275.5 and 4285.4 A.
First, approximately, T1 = 1.29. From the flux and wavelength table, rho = 0.111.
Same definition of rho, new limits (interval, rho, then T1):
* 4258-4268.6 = 0.099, 1.26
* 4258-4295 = 0.129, 1.35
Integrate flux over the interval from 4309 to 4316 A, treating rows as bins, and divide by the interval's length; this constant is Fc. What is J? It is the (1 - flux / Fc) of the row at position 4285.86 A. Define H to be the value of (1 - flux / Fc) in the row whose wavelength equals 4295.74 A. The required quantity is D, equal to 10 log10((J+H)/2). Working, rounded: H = 0.0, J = 0.0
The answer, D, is -18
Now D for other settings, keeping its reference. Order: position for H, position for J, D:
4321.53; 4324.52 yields -7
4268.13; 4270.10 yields -9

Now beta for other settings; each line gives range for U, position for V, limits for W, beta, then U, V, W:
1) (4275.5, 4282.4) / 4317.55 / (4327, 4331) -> 19.2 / 1.366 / 1.345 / 1.381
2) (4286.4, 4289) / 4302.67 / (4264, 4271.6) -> 2.2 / 1.12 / 0.9568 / 1.236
